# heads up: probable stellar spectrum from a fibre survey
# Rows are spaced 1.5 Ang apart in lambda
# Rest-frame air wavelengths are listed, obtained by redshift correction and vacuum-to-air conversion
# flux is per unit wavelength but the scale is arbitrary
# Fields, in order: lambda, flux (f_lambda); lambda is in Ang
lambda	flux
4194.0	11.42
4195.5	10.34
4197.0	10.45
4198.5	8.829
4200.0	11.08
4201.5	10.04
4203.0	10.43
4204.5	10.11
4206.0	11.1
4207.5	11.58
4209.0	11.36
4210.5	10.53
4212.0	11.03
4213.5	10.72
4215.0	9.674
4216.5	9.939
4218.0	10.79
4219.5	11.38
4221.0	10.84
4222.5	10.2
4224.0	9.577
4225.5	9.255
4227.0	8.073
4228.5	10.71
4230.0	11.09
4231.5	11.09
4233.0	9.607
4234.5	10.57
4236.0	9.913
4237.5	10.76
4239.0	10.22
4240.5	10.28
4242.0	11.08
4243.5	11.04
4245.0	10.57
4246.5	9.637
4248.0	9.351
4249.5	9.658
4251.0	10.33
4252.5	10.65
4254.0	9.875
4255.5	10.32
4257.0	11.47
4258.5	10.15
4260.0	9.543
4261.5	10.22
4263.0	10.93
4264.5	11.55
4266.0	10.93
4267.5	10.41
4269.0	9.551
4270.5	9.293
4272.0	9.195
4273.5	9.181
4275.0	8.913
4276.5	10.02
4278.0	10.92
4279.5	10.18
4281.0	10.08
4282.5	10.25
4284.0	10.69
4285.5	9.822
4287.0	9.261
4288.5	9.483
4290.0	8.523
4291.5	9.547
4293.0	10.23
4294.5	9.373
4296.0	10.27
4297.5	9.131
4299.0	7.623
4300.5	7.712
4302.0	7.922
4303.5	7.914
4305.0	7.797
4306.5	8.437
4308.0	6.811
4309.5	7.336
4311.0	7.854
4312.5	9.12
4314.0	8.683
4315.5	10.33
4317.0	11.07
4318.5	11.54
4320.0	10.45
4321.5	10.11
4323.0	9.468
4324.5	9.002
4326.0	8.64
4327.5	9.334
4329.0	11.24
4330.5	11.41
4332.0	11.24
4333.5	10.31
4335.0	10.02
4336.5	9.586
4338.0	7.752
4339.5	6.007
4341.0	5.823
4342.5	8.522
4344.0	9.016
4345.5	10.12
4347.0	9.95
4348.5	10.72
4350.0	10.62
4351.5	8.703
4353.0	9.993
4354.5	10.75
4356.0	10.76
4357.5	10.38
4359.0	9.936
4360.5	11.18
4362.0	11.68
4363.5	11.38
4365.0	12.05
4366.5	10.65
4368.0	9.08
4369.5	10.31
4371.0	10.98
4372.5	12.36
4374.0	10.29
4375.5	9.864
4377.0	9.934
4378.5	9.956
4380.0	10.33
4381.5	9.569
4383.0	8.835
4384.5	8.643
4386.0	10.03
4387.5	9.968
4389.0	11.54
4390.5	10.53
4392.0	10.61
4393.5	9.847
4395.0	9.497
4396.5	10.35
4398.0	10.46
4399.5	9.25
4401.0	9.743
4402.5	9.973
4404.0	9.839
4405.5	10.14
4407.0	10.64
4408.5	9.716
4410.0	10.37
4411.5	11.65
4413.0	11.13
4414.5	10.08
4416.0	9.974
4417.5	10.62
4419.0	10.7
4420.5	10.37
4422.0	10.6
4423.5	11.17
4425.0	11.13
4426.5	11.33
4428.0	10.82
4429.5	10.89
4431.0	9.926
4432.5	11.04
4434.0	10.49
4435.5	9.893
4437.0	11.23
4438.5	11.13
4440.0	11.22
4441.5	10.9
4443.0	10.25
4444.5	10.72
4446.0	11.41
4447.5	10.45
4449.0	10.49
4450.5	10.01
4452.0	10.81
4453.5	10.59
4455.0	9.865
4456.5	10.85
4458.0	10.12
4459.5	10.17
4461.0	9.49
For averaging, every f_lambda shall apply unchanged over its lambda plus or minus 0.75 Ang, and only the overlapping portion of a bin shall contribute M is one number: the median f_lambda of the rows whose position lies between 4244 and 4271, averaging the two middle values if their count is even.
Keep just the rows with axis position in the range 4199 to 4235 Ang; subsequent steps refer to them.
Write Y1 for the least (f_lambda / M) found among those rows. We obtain 0.79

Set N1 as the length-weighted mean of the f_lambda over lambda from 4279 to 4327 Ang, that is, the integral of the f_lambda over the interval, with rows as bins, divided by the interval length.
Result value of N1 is 9.2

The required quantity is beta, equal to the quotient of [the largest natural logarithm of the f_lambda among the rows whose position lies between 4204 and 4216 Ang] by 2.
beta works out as 1.22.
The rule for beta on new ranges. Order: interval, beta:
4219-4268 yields 1.22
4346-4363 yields 1.23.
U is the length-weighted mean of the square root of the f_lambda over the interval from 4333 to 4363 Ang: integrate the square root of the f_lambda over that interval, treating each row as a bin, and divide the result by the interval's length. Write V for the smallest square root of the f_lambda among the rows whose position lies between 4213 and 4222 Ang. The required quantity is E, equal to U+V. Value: 6.20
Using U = 3.09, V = 3.1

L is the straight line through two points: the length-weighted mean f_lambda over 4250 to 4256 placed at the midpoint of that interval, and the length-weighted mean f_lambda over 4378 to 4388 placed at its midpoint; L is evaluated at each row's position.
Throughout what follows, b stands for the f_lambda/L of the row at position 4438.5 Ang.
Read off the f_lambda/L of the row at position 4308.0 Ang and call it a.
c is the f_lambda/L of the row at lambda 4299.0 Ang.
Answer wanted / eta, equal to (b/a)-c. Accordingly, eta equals 0.99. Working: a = 0.68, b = 1.19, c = 0.76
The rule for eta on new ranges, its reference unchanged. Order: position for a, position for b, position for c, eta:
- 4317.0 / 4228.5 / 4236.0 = -0.03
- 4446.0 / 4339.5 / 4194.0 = -0.58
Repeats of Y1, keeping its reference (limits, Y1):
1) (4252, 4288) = 0.87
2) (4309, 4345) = 0.57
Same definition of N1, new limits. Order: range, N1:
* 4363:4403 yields 10.2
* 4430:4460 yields 10.6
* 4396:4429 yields 10.5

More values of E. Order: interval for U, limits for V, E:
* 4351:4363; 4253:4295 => 6.15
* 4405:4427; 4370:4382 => 6.35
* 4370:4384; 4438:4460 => 6.33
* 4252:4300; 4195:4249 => 5.99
